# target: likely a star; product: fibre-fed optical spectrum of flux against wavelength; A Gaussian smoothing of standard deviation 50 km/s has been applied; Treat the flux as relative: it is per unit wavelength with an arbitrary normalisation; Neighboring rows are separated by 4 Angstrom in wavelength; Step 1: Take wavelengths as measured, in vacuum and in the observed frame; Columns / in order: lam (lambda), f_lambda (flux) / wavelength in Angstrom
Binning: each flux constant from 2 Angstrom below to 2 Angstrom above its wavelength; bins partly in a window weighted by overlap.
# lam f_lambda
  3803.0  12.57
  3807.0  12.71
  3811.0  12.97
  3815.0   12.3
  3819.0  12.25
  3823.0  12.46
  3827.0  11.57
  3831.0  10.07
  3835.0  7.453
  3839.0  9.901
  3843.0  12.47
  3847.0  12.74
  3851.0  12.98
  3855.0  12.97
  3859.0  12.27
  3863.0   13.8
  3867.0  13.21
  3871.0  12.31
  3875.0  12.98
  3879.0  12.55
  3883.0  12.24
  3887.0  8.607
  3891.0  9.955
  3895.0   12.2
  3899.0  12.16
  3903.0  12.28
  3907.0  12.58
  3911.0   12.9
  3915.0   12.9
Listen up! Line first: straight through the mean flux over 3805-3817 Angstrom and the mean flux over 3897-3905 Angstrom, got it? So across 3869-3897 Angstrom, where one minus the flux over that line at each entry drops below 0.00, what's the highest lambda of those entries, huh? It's 3879.0 Angstrom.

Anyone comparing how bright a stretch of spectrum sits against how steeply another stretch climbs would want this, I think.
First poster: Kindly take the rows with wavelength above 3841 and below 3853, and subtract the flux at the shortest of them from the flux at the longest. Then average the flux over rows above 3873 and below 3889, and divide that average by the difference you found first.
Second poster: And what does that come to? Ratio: 23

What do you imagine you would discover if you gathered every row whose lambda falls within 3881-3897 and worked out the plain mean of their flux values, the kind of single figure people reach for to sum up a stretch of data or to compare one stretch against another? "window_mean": 10.8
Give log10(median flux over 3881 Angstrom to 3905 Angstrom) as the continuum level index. 1.09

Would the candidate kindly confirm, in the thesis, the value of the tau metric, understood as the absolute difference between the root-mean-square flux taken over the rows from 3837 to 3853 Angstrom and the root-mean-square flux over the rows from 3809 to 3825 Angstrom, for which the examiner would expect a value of 0.41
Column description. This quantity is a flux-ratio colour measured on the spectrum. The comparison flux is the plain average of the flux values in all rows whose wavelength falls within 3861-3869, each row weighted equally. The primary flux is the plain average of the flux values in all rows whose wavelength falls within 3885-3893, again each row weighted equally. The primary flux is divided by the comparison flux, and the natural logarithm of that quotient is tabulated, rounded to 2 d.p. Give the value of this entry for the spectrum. -0.38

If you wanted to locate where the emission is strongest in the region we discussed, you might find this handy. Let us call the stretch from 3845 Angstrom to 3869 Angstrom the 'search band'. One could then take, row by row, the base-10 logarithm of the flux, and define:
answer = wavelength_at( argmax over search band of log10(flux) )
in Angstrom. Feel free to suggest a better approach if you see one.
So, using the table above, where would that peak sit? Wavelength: 3863.0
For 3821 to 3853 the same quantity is 3851.0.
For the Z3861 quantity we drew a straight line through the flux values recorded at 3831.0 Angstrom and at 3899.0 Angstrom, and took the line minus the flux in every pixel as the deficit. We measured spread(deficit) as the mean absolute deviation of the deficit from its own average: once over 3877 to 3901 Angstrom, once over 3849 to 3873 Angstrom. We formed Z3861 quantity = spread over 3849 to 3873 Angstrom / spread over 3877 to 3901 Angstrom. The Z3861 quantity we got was 0.4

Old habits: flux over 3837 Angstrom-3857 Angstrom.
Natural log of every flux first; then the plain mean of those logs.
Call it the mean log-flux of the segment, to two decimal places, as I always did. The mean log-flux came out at 2.50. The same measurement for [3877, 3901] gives 2.41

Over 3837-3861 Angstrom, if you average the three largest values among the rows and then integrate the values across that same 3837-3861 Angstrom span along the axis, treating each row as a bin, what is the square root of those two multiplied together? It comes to 61.5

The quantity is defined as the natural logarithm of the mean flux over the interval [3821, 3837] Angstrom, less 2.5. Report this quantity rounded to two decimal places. -0.16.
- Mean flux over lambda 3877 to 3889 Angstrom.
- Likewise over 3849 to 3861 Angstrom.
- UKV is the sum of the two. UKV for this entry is 23.9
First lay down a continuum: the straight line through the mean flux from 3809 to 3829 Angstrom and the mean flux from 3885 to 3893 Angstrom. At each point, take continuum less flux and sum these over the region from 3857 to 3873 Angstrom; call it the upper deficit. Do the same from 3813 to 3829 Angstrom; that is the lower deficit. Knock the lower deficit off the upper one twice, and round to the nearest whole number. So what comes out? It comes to -11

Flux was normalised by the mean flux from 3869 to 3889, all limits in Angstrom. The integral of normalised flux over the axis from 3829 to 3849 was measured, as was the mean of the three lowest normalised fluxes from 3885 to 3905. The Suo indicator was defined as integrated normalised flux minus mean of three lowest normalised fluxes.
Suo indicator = 17.1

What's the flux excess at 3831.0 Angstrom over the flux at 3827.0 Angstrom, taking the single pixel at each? -1.5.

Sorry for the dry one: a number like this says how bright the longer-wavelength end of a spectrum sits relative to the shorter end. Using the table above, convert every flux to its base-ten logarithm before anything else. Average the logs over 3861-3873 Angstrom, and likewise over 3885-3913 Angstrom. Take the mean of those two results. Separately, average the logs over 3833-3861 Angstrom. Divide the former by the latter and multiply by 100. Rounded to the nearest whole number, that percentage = 103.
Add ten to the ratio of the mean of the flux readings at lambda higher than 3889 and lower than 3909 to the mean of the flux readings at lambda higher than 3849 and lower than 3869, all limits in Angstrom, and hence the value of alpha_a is 10.9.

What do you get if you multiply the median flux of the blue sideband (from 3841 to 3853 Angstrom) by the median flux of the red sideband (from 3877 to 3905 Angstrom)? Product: 155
